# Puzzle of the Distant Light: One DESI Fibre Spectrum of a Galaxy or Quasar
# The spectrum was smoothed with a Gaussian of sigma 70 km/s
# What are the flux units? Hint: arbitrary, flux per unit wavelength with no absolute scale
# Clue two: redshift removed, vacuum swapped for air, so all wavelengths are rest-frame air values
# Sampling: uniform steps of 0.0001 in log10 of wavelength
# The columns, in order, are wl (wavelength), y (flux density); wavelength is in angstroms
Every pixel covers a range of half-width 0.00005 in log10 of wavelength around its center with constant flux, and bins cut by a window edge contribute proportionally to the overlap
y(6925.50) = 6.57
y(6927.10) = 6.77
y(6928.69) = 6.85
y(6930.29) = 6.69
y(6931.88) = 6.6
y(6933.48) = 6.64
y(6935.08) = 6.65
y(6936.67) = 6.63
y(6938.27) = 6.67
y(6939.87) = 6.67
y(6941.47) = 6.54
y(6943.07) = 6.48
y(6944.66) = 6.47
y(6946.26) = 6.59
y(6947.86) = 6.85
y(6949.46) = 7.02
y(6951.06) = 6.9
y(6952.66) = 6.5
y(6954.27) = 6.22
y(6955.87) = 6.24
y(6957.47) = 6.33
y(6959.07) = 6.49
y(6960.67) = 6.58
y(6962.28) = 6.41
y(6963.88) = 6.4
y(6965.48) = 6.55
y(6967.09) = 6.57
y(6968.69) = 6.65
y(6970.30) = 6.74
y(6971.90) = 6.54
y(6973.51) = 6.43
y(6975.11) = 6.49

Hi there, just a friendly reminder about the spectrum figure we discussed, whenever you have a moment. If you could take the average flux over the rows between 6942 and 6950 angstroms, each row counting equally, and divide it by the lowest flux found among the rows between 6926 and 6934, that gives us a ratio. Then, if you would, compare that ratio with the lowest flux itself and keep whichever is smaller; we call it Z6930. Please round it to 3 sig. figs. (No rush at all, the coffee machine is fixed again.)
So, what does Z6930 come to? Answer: 1.01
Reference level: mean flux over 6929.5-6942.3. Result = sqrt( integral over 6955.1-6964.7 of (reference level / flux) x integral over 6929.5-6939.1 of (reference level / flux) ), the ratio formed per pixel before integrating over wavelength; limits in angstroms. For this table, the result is 9.76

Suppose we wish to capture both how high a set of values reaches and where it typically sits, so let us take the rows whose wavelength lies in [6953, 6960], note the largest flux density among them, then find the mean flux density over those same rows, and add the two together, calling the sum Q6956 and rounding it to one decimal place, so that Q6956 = 12.8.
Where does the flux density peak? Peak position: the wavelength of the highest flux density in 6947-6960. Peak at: 6949.46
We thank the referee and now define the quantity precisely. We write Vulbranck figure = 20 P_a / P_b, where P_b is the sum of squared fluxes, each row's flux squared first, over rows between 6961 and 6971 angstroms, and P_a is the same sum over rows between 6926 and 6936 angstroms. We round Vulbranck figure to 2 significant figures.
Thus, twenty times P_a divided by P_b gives 21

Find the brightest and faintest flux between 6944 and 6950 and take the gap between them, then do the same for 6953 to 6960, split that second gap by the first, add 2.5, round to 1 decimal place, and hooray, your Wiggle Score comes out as 3.0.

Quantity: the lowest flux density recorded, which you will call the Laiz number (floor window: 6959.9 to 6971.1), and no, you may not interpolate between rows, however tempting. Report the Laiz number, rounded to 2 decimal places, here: 6.40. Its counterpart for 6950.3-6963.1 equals 6.22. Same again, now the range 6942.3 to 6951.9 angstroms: 6.47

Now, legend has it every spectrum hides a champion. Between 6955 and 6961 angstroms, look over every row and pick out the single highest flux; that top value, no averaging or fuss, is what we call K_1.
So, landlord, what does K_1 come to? 6.58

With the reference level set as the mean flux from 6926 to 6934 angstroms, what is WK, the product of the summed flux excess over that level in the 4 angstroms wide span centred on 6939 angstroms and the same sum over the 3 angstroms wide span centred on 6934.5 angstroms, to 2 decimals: 0.01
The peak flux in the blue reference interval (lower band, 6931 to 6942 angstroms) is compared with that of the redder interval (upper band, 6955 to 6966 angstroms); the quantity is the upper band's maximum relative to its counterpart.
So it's 0.987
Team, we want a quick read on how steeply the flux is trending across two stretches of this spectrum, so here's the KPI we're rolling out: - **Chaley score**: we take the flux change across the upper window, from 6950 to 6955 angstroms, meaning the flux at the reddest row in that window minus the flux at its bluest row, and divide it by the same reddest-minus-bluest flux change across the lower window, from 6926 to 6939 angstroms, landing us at 6.8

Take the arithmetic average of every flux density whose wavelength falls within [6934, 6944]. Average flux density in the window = 6.61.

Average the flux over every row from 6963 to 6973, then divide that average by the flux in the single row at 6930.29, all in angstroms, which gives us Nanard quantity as 0.98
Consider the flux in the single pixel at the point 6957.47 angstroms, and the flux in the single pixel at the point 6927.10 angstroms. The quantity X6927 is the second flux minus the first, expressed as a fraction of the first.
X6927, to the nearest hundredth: 0.07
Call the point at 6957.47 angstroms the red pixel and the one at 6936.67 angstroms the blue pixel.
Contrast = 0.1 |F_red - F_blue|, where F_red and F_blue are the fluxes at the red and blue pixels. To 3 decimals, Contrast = 0.030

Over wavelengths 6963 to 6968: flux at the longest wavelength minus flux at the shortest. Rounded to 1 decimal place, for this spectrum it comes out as 0.2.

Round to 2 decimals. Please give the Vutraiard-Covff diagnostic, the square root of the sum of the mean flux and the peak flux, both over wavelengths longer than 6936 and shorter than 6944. 3.64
